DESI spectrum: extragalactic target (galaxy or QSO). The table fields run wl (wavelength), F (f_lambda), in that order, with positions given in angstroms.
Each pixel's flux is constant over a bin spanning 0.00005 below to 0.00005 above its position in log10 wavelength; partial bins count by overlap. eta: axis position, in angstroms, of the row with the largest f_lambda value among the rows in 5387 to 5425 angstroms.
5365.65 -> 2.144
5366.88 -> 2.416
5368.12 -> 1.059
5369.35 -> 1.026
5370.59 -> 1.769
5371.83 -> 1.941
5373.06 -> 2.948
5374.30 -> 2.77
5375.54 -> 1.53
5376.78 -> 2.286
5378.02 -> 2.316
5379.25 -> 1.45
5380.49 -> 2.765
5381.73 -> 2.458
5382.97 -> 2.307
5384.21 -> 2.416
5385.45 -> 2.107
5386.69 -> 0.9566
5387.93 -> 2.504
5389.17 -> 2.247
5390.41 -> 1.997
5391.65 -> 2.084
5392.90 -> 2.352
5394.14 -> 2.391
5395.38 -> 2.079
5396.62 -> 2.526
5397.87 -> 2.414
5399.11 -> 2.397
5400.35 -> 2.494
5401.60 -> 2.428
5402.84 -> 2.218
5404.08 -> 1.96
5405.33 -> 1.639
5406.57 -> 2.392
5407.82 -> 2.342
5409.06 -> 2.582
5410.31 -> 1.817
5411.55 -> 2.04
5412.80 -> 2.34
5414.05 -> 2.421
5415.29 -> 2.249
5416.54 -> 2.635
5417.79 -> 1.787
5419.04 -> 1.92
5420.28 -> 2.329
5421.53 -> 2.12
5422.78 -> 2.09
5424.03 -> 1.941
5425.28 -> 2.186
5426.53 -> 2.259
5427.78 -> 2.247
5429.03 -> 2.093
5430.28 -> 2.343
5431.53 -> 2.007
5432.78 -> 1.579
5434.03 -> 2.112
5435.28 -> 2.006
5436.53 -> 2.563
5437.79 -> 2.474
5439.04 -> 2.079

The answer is 5416.54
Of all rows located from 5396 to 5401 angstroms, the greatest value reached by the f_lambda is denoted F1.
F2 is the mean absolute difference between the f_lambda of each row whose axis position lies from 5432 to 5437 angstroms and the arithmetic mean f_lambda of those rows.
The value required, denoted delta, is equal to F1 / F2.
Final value 9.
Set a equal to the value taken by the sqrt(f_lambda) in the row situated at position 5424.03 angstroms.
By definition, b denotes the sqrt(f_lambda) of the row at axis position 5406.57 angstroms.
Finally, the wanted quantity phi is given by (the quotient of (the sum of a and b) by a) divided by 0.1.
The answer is 21.1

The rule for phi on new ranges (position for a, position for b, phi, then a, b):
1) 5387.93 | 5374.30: 20.5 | 1.58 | 1.66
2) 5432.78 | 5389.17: 21.9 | 1.26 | 1.50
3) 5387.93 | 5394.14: 19.8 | 1.58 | 1.55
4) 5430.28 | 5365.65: 19.6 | 1.53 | 1.46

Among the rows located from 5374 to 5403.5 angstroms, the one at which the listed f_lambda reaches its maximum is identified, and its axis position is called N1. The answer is 5374.30 angstroms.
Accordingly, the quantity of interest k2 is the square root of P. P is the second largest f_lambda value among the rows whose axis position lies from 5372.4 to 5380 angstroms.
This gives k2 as 1.664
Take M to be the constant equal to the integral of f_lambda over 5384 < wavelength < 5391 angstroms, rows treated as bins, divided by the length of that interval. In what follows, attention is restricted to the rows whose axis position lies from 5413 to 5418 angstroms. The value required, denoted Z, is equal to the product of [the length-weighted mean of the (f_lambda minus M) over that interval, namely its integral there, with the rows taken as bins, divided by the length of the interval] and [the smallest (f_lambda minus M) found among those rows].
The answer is -0.07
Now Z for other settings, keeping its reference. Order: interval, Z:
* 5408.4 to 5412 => -0.03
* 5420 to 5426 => -0.01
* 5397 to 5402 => 0.16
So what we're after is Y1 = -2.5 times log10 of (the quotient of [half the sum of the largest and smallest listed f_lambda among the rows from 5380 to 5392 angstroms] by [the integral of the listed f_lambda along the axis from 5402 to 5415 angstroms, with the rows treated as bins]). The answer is 2.96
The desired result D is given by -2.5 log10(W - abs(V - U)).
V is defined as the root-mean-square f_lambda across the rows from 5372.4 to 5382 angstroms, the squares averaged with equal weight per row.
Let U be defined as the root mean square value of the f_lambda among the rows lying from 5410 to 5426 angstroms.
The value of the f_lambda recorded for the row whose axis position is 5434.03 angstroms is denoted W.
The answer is -0.69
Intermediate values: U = 2.16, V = 2.37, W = 2.112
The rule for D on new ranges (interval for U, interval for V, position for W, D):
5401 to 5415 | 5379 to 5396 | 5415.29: -0.87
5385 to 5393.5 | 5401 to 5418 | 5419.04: -0.63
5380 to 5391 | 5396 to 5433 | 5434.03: -0.79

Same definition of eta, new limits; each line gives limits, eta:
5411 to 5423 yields 5416.54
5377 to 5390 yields 5380.49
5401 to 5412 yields 5409.06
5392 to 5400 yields 5396.62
